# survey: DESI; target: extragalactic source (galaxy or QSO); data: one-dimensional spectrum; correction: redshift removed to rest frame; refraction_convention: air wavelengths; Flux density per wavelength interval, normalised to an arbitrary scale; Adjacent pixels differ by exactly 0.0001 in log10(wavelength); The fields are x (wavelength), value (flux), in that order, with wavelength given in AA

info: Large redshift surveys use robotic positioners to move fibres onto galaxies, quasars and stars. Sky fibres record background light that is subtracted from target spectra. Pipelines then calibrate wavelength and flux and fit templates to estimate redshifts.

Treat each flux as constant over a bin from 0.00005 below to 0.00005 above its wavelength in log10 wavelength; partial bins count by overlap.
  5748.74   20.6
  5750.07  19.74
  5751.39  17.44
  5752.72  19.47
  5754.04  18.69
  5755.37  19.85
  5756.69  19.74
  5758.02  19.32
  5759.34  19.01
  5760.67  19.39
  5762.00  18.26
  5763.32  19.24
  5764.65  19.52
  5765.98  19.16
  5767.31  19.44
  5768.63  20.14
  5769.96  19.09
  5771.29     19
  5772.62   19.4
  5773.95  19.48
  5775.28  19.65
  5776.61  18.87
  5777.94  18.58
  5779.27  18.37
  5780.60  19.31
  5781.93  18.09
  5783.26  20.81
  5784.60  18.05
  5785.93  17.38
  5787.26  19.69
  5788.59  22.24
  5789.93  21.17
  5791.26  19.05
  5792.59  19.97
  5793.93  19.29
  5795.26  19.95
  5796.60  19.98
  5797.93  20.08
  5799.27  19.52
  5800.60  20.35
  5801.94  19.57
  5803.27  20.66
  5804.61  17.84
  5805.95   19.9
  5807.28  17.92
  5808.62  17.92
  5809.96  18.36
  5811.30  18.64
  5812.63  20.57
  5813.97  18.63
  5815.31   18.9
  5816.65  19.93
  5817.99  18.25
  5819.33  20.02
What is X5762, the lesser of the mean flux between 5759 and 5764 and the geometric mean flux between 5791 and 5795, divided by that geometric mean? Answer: 0.976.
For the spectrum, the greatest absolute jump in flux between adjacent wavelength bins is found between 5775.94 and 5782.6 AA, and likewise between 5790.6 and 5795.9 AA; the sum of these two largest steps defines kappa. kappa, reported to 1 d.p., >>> 2.1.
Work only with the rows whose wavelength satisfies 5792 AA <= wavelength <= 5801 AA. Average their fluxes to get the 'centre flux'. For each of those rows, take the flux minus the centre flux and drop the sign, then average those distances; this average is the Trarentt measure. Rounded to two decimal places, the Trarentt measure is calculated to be 0.27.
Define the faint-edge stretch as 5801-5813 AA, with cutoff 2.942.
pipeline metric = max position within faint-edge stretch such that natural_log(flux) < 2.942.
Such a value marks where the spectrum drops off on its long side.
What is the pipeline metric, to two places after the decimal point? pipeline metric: 5811.30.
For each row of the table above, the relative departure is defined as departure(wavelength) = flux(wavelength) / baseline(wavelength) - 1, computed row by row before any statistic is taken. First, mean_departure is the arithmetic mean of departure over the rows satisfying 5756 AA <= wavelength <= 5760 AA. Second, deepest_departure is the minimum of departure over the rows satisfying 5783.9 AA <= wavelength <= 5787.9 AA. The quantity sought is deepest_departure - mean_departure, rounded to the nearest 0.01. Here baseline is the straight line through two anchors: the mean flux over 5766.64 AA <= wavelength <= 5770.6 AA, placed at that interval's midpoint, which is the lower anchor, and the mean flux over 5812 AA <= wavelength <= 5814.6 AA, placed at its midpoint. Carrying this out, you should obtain -0.10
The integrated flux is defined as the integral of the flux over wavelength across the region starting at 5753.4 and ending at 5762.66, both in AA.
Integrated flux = 178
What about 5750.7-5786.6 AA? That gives 684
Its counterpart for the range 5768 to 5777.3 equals 180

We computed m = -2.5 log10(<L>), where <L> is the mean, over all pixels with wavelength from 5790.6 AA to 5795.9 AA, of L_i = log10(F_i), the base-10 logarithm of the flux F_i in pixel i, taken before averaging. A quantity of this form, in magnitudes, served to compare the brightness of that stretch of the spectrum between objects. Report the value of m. -0.278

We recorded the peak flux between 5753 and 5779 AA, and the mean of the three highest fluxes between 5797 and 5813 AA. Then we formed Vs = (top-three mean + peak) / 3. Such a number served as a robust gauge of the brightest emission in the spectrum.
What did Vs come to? 13.56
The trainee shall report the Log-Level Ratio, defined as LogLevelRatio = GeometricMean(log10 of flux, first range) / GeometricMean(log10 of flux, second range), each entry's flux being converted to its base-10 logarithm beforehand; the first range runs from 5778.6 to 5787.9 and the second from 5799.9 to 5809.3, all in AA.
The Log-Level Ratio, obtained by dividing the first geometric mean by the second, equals 0.99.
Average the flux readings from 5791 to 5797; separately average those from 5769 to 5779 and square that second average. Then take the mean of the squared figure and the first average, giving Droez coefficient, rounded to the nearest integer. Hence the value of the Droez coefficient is 193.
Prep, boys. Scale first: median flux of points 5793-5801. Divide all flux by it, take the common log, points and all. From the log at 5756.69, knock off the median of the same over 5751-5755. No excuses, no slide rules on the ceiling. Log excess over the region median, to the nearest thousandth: 0.024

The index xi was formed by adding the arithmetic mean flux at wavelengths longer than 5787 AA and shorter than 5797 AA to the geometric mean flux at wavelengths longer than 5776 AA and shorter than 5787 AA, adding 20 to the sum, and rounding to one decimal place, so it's 58.8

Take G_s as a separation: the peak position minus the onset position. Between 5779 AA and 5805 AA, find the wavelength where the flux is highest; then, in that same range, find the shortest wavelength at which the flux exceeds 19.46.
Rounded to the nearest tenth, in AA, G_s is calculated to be 5.3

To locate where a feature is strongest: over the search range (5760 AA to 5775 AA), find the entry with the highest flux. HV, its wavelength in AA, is 5768.63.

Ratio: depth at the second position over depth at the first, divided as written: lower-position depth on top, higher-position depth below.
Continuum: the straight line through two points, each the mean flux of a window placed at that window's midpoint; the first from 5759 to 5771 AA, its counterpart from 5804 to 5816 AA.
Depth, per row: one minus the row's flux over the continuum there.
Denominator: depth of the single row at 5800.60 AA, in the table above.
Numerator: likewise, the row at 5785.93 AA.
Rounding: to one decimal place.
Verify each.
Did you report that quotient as -1.1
